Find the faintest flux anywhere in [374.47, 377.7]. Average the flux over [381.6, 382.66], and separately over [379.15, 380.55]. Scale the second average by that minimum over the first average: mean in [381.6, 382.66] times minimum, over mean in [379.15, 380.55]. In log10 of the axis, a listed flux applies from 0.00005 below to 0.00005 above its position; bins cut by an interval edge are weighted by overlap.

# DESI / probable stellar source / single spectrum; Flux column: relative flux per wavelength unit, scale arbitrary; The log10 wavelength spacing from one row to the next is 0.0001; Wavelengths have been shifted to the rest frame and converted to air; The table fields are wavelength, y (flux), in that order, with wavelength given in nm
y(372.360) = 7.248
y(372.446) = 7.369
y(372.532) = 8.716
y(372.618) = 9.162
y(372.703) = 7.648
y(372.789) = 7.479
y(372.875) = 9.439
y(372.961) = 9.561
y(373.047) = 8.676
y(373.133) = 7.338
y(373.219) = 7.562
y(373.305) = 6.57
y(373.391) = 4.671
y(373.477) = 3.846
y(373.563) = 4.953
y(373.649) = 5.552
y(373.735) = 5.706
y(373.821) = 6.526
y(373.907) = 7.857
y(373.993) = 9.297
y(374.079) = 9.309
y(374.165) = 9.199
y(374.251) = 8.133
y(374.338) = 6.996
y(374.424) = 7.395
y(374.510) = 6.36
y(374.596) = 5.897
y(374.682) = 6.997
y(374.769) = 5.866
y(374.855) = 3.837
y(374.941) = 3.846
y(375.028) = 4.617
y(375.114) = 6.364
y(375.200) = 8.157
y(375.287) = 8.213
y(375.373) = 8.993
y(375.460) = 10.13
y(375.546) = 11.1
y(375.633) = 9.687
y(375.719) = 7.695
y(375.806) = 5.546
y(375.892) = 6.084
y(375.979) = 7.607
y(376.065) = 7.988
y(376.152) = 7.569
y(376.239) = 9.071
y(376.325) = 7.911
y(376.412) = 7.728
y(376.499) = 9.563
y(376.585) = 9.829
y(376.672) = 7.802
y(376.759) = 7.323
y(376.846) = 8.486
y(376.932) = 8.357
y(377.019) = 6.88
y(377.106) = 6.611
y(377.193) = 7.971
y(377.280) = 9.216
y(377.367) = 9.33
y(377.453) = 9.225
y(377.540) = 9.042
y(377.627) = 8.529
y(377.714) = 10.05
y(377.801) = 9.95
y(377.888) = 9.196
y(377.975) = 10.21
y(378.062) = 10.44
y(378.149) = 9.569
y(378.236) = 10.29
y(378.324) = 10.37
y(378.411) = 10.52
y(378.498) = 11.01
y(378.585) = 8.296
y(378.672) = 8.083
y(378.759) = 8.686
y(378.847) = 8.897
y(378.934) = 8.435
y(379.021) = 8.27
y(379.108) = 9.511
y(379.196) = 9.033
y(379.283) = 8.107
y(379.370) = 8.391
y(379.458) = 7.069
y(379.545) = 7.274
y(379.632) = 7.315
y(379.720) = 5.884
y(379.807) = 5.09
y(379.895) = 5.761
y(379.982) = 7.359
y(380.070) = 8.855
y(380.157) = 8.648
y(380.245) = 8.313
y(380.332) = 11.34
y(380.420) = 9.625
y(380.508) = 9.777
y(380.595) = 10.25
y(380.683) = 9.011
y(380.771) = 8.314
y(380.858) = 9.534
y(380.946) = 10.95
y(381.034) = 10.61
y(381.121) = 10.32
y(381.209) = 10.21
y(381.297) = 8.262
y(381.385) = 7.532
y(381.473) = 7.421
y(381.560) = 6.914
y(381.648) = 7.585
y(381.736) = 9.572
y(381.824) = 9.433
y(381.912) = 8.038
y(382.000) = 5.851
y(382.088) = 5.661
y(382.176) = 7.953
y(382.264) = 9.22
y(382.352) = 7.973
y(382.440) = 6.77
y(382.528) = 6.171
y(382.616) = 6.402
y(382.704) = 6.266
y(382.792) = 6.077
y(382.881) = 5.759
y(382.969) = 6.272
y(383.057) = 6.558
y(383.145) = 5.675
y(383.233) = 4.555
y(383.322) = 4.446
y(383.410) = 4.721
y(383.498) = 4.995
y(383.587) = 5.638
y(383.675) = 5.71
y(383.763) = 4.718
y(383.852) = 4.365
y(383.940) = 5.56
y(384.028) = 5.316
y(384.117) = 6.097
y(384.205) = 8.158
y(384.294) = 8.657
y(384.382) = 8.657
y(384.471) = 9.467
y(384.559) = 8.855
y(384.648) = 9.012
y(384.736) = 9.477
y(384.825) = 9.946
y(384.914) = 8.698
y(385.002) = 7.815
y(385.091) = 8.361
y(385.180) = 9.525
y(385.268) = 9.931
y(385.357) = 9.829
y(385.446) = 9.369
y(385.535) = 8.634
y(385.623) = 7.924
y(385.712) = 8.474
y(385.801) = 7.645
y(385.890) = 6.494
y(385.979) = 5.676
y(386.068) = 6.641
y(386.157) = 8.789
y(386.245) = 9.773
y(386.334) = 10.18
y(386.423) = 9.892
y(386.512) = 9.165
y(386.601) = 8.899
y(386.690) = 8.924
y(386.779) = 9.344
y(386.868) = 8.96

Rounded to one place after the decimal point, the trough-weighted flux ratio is 3.6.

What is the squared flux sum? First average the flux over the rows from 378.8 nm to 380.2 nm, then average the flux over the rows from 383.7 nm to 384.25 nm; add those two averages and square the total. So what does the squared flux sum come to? 181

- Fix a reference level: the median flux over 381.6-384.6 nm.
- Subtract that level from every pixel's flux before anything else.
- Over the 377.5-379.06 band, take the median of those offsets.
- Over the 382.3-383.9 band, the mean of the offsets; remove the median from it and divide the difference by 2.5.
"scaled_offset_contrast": -1.5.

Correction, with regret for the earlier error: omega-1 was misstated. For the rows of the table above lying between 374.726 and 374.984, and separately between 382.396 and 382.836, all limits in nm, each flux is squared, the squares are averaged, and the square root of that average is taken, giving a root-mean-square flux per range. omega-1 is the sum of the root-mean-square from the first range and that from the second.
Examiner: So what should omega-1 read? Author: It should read 11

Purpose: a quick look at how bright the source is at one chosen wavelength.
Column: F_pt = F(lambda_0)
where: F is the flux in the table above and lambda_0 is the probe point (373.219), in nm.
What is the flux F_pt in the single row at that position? 7.562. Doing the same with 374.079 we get 9.309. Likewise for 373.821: 6.526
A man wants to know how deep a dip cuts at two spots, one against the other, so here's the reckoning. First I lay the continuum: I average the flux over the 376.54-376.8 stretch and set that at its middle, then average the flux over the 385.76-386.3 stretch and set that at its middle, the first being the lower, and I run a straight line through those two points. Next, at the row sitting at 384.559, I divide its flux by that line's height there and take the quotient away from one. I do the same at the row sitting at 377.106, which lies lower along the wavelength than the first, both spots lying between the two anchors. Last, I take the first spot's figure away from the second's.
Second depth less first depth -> 0.36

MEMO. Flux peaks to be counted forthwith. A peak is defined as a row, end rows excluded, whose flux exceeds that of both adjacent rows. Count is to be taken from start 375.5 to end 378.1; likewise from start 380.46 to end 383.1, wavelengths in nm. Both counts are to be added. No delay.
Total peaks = 11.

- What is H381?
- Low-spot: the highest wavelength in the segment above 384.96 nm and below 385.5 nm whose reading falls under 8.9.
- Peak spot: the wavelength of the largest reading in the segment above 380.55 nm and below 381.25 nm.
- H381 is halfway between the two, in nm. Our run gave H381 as 383.02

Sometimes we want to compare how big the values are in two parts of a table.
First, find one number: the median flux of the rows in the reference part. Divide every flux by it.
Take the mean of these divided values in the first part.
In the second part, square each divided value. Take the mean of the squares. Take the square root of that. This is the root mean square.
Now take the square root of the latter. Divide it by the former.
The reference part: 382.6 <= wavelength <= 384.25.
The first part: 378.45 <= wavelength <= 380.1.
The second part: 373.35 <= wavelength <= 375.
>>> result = 0.772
